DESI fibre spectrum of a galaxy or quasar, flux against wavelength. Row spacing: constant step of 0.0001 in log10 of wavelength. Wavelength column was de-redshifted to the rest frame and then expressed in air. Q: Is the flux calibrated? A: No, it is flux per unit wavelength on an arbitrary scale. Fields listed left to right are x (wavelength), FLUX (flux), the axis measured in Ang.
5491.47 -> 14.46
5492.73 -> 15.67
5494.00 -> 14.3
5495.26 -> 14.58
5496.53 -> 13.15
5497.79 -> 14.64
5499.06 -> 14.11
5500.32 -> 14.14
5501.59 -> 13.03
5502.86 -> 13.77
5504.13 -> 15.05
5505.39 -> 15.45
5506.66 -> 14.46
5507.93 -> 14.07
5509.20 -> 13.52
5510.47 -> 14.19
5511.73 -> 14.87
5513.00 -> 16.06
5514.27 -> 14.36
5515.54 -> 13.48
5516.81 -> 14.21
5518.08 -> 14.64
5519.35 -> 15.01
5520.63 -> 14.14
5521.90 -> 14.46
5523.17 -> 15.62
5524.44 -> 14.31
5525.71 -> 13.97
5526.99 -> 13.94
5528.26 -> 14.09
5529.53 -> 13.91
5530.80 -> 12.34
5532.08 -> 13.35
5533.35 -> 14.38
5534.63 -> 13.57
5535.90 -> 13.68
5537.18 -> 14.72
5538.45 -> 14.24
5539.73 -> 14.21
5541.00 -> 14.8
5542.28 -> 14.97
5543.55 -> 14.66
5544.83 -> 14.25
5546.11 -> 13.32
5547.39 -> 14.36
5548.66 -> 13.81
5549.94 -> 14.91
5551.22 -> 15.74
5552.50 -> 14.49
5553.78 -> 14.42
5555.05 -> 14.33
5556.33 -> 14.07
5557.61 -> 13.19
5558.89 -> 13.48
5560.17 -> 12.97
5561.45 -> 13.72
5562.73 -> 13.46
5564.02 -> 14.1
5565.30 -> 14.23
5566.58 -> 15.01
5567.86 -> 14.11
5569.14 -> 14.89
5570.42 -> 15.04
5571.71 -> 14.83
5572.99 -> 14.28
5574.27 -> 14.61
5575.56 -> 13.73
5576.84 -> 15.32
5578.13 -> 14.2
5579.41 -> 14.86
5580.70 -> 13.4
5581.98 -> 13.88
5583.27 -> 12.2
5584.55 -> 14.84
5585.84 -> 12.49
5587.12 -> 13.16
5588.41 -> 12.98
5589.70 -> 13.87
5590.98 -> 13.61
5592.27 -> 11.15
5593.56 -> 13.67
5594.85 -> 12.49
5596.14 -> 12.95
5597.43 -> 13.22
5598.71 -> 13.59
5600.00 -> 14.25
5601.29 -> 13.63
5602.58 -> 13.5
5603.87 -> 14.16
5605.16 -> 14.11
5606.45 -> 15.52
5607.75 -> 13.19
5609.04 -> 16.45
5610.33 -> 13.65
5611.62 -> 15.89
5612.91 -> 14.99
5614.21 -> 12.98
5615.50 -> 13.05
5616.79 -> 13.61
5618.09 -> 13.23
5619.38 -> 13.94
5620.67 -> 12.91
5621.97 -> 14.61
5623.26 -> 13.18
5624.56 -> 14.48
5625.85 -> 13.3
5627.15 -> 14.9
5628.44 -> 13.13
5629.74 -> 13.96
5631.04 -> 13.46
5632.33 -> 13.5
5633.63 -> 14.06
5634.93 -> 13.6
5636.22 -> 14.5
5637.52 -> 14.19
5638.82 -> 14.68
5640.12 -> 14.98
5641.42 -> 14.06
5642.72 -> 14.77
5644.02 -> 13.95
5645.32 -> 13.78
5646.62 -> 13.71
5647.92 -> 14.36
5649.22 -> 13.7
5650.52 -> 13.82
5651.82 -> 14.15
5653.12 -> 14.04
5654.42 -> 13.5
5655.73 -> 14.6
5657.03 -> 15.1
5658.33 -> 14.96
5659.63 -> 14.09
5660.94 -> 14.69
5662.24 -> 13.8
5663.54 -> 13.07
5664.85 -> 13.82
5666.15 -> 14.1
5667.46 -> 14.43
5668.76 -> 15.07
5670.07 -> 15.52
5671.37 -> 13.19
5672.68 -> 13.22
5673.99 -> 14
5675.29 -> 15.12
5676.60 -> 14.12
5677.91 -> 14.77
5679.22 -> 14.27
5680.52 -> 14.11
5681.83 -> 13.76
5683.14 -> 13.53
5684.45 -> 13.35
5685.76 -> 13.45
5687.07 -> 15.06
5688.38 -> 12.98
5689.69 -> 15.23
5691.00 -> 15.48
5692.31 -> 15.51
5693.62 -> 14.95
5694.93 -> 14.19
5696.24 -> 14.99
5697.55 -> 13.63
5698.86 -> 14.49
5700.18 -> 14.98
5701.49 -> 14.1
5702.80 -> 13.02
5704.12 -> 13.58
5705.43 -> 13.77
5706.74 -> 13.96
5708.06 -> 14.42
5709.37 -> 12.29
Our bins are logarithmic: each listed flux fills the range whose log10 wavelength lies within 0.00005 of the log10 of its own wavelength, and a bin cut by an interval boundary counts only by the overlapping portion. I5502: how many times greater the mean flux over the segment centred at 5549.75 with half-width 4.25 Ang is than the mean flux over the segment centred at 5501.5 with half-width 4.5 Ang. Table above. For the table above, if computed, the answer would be 1.01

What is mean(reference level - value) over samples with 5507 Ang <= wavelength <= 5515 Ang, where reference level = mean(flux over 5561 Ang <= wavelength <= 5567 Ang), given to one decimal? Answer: -0.4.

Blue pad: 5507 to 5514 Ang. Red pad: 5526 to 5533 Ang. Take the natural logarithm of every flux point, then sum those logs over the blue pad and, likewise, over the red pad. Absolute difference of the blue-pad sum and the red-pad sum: 0.4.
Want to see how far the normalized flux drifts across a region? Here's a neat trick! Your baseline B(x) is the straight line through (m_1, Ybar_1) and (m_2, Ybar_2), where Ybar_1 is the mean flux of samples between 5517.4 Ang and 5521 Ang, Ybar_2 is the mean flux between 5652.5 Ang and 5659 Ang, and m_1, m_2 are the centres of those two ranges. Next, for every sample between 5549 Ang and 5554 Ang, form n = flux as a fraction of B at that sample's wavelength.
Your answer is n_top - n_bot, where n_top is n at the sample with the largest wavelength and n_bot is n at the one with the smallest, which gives -0.033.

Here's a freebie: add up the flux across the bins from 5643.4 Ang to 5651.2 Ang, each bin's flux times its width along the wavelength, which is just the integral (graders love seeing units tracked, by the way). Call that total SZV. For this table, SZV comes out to 108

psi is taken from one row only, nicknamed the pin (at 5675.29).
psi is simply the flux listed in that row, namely 15.12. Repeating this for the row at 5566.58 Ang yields 15.01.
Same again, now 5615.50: 13.05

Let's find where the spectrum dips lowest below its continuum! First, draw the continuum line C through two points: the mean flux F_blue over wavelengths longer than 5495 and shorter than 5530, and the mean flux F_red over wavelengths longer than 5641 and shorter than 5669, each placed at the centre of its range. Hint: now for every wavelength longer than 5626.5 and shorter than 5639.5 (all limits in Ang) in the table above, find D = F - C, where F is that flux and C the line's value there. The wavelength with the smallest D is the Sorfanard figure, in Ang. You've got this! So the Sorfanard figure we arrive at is 5628.44 Ang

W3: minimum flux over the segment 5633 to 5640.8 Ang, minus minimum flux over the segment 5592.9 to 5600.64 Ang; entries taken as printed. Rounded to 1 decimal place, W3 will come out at 1.1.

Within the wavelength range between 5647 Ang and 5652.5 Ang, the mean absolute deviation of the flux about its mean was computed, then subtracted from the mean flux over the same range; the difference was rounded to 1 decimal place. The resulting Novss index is 13.8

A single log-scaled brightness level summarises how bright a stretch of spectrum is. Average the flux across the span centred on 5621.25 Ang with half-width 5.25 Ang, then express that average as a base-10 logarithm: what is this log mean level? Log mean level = 1.14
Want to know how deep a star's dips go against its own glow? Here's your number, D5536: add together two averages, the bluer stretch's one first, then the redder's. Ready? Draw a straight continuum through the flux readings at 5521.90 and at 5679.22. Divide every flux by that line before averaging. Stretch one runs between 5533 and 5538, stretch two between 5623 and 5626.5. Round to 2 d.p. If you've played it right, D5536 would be 1.93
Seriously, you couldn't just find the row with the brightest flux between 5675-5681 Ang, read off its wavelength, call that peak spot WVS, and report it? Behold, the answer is 5675.29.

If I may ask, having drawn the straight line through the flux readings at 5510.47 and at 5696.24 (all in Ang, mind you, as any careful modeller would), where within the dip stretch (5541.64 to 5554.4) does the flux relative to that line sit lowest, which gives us 5546.11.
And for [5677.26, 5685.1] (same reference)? 5684.45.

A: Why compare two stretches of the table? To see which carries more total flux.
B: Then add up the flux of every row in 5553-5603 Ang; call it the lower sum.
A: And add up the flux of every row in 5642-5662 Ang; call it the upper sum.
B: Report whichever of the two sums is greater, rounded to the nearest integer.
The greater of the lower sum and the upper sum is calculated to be 538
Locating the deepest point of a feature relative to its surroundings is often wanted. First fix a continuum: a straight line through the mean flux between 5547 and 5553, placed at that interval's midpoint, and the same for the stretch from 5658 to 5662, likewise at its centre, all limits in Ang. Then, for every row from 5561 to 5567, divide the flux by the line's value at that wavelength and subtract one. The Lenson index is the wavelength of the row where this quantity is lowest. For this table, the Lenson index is 5562.73 Ang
